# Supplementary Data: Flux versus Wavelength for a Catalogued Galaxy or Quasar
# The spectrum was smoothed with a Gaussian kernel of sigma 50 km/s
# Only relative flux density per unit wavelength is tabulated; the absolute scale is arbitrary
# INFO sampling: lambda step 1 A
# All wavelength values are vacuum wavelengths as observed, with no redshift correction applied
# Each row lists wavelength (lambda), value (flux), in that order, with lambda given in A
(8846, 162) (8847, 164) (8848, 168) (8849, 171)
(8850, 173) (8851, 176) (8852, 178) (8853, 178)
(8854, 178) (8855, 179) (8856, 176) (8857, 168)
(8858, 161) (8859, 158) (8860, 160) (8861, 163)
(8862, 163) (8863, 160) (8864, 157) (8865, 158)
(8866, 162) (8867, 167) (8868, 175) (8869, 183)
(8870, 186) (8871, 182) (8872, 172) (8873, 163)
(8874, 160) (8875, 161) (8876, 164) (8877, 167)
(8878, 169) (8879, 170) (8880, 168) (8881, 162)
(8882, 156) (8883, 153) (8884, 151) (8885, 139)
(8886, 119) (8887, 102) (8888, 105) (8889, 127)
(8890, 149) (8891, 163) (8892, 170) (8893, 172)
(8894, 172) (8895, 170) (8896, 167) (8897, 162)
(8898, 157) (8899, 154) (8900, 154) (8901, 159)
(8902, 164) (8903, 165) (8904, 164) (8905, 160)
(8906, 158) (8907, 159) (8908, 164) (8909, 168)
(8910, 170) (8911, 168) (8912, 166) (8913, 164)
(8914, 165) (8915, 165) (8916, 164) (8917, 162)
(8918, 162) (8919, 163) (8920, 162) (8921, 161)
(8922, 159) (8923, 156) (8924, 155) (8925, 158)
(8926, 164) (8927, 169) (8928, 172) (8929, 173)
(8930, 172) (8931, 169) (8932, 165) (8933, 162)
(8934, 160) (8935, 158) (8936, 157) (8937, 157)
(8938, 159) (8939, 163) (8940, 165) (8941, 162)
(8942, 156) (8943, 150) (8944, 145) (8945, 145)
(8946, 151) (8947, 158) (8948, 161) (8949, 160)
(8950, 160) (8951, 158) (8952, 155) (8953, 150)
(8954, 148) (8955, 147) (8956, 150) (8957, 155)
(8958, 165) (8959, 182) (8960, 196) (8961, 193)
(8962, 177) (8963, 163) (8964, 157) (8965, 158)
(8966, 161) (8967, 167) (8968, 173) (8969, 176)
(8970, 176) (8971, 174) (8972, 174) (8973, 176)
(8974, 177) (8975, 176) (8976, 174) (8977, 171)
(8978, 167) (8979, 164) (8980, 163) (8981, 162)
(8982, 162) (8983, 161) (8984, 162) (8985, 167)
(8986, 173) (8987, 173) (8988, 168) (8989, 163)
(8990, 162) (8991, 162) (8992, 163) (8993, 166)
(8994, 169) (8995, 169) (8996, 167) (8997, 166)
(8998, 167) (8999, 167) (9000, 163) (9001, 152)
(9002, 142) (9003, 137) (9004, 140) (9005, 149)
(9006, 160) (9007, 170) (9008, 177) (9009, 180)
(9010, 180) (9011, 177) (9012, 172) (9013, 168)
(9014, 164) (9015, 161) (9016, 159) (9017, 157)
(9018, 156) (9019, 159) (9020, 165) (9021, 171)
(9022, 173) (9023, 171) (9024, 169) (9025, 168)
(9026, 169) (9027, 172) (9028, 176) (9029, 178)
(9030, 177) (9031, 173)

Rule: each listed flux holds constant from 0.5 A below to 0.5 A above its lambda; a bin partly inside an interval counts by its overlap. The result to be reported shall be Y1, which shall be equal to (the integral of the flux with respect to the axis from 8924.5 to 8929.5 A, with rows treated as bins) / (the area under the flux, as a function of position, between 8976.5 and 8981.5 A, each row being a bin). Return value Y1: 1.01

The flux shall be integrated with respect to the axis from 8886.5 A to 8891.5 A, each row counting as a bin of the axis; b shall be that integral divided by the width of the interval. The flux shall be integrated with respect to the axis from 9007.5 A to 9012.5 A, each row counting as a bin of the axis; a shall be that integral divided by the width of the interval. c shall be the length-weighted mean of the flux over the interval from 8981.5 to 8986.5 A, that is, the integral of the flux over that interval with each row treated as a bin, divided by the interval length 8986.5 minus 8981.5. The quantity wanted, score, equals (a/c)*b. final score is 139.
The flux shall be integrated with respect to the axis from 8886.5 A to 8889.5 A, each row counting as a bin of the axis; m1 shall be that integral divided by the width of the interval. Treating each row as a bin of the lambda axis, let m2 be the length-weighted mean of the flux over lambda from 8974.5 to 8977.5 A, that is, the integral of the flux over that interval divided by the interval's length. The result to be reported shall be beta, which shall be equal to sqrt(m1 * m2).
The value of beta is 139.0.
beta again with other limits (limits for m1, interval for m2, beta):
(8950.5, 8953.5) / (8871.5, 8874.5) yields 159.6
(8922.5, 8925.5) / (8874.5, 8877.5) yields 160.1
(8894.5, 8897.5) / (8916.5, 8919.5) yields 164.3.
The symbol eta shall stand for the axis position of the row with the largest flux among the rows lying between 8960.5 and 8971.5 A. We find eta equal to 8961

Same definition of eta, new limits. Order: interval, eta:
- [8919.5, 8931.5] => 8929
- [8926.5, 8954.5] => 8929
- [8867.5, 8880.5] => 8870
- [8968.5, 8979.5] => 8974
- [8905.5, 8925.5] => 8910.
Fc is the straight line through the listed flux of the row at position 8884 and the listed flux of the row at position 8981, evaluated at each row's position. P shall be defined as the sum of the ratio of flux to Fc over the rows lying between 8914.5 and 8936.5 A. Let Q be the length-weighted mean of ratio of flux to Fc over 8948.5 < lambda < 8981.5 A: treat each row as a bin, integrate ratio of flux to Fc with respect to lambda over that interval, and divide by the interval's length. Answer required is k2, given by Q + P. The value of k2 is 24.1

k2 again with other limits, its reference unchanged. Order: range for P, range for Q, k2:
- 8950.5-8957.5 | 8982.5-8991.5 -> 7.7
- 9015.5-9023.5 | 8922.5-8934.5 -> 8.9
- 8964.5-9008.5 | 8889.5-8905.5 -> 45.8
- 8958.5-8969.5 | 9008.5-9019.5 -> 12.9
